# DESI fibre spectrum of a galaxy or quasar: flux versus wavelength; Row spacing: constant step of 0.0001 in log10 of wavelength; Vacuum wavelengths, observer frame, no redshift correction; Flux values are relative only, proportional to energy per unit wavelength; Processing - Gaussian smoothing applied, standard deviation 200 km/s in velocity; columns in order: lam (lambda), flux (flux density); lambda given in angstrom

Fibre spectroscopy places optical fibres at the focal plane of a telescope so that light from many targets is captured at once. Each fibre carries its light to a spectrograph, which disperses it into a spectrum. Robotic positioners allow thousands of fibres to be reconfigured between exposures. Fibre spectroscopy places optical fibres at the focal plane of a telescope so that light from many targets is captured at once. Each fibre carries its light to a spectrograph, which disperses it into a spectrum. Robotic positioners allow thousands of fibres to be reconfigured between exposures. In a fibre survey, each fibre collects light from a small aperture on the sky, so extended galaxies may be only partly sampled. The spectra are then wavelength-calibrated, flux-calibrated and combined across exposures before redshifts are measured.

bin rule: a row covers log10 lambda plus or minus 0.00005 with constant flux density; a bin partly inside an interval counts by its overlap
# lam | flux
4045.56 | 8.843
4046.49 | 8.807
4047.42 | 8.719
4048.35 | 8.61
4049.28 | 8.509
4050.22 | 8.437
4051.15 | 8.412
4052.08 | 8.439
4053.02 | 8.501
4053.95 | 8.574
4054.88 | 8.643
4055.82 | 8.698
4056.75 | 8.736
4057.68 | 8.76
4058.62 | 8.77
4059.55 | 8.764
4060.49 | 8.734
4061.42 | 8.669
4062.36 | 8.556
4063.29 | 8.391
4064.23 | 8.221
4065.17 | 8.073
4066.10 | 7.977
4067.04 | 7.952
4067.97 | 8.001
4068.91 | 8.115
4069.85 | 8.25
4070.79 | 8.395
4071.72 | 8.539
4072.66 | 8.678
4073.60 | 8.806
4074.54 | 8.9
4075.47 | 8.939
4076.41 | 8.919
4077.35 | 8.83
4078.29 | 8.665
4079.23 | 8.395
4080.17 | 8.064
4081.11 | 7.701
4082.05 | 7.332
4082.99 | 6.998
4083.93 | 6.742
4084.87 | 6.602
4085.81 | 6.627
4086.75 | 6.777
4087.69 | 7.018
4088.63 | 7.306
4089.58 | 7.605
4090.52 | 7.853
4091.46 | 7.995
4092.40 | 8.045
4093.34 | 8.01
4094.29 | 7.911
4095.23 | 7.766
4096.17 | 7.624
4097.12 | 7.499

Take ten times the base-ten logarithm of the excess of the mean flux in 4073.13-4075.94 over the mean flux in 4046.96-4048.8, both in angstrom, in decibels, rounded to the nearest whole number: -7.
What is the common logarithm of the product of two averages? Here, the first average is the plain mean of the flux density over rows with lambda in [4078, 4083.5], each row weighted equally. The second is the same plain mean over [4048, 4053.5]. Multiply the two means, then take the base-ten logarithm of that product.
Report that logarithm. 1.82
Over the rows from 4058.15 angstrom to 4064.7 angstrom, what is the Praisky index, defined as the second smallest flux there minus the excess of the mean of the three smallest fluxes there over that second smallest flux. 8.4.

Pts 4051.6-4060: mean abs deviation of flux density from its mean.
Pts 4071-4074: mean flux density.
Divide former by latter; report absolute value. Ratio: 0.012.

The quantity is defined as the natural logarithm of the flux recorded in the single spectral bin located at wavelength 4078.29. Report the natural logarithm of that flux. 2.16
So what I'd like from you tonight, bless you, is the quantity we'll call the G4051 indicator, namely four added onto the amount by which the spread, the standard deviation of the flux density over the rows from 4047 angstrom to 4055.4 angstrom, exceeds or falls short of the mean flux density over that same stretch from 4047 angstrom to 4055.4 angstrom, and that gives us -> -4.4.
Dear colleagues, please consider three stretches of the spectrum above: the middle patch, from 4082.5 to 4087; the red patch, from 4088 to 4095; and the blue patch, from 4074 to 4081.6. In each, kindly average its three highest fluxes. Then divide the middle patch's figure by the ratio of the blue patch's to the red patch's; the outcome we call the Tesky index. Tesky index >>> 6.1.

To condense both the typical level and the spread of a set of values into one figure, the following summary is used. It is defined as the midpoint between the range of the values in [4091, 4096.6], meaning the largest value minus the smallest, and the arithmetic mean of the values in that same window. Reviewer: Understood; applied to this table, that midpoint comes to 4.16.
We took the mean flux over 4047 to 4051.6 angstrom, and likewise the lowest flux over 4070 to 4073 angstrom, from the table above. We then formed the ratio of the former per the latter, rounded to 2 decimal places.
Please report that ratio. 1.02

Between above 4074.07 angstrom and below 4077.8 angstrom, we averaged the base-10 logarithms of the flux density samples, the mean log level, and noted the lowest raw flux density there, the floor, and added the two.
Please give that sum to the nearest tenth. 9.8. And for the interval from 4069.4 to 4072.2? 9.2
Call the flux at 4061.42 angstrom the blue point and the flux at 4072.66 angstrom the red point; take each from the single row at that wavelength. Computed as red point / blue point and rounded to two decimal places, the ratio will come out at 1.00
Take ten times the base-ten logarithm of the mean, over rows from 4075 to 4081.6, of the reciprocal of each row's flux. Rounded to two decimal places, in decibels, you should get -9.28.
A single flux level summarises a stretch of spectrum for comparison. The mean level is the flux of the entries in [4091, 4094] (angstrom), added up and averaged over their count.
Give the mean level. 8.0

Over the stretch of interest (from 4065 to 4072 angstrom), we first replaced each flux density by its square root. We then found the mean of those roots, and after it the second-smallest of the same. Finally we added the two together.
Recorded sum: 5.68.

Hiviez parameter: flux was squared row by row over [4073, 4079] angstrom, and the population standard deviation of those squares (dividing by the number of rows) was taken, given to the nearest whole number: 2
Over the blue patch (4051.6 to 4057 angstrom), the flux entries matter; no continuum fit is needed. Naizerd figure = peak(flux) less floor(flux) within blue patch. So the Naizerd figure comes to 0.3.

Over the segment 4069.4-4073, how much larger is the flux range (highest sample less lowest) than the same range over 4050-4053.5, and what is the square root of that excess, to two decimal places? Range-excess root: 0.58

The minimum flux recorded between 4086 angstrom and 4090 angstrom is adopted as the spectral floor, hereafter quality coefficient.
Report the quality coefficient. 6.777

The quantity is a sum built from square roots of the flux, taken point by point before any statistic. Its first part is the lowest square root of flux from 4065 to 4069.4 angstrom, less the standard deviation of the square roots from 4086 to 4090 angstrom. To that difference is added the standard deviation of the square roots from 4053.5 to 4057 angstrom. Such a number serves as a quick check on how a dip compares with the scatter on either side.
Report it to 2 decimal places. 2.77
